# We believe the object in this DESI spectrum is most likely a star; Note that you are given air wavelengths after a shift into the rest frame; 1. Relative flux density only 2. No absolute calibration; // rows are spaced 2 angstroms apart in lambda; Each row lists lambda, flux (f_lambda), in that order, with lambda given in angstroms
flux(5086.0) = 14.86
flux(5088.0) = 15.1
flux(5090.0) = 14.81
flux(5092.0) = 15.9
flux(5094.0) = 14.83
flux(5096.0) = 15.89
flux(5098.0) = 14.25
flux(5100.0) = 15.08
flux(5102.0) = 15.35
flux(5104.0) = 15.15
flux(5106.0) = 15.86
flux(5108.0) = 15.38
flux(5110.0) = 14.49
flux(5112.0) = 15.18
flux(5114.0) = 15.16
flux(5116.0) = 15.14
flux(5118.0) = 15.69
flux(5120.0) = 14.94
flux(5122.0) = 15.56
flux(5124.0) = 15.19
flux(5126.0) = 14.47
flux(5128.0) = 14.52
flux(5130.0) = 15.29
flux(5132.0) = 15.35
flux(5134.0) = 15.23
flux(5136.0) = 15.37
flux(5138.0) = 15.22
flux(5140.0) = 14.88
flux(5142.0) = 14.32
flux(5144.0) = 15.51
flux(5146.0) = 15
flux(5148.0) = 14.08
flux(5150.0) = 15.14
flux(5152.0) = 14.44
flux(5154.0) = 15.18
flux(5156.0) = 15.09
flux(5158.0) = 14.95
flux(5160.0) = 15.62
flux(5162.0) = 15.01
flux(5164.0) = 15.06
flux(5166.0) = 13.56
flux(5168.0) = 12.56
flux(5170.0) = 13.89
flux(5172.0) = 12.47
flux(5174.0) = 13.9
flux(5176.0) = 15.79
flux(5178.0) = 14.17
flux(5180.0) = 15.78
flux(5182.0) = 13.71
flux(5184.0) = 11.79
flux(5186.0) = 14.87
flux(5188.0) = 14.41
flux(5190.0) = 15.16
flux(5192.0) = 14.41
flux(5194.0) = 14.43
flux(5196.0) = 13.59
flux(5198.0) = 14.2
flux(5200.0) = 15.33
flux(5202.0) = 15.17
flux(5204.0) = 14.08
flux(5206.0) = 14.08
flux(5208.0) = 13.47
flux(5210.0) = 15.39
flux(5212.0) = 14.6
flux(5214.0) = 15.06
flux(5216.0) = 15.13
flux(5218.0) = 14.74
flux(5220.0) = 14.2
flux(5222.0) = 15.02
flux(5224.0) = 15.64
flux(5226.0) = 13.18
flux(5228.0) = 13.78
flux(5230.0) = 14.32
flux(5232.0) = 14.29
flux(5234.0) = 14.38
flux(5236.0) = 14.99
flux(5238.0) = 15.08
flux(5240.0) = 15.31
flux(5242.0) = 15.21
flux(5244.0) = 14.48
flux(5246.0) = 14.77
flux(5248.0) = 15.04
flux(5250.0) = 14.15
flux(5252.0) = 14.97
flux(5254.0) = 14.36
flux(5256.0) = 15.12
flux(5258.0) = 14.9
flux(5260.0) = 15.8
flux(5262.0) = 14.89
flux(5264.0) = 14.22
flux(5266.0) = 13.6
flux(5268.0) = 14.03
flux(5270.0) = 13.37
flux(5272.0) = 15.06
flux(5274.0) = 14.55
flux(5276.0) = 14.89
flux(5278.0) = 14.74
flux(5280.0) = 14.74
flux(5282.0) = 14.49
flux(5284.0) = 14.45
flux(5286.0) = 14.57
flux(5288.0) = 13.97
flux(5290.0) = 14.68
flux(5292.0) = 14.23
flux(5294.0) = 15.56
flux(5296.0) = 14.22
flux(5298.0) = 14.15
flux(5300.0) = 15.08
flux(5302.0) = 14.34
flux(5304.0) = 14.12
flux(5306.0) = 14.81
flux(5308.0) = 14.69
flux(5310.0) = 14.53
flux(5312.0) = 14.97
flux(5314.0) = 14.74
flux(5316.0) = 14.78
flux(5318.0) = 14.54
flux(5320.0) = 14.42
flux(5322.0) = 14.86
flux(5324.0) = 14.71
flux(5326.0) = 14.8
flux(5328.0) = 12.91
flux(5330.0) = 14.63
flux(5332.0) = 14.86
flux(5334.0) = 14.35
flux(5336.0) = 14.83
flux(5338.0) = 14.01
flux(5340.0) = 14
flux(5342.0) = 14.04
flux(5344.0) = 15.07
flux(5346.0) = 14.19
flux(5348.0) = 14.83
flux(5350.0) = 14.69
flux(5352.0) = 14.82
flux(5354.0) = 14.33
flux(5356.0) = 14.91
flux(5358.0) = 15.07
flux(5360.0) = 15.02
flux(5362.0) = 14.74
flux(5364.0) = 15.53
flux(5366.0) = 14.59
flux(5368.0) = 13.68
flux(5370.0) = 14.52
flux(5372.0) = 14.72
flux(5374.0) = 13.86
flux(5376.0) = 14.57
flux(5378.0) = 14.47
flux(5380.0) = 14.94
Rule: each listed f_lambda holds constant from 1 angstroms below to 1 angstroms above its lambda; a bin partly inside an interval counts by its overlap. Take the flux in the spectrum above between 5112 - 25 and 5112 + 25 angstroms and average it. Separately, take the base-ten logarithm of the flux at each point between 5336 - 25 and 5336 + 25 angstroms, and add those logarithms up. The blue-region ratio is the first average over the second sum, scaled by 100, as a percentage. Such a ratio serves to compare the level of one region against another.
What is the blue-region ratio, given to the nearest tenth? 52.1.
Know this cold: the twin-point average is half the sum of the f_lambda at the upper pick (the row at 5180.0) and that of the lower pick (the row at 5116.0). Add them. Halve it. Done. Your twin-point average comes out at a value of 15.5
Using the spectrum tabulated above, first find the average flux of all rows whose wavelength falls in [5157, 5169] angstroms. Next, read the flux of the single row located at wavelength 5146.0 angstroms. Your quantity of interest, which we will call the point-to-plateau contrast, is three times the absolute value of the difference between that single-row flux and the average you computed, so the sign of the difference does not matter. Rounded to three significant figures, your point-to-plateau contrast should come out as 1.62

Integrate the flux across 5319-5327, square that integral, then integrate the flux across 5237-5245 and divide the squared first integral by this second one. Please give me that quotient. 115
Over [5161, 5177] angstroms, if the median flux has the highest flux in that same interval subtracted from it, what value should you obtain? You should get -1.9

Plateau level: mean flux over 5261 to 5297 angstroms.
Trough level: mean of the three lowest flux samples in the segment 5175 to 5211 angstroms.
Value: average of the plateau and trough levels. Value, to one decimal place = 13.7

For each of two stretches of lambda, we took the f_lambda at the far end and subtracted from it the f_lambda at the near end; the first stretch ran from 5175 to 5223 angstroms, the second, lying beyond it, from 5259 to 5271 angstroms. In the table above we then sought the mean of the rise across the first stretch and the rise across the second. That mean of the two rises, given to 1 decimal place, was -1.6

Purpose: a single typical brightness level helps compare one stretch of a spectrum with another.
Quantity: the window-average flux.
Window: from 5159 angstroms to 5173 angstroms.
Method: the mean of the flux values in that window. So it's 14.0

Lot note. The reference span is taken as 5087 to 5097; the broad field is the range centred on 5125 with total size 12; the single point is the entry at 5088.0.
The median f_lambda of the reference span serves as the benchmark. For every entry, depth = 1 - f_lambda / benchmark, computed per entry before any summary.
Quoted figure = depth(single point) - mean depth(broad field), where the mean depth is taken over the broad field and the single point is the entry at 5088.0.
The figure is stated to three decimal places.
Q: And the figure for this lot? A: -0.007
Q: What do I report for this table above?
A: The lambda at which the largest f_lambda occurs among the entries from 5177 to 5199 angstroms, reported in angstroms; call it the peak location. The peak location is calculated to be 5180.0 angstroms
